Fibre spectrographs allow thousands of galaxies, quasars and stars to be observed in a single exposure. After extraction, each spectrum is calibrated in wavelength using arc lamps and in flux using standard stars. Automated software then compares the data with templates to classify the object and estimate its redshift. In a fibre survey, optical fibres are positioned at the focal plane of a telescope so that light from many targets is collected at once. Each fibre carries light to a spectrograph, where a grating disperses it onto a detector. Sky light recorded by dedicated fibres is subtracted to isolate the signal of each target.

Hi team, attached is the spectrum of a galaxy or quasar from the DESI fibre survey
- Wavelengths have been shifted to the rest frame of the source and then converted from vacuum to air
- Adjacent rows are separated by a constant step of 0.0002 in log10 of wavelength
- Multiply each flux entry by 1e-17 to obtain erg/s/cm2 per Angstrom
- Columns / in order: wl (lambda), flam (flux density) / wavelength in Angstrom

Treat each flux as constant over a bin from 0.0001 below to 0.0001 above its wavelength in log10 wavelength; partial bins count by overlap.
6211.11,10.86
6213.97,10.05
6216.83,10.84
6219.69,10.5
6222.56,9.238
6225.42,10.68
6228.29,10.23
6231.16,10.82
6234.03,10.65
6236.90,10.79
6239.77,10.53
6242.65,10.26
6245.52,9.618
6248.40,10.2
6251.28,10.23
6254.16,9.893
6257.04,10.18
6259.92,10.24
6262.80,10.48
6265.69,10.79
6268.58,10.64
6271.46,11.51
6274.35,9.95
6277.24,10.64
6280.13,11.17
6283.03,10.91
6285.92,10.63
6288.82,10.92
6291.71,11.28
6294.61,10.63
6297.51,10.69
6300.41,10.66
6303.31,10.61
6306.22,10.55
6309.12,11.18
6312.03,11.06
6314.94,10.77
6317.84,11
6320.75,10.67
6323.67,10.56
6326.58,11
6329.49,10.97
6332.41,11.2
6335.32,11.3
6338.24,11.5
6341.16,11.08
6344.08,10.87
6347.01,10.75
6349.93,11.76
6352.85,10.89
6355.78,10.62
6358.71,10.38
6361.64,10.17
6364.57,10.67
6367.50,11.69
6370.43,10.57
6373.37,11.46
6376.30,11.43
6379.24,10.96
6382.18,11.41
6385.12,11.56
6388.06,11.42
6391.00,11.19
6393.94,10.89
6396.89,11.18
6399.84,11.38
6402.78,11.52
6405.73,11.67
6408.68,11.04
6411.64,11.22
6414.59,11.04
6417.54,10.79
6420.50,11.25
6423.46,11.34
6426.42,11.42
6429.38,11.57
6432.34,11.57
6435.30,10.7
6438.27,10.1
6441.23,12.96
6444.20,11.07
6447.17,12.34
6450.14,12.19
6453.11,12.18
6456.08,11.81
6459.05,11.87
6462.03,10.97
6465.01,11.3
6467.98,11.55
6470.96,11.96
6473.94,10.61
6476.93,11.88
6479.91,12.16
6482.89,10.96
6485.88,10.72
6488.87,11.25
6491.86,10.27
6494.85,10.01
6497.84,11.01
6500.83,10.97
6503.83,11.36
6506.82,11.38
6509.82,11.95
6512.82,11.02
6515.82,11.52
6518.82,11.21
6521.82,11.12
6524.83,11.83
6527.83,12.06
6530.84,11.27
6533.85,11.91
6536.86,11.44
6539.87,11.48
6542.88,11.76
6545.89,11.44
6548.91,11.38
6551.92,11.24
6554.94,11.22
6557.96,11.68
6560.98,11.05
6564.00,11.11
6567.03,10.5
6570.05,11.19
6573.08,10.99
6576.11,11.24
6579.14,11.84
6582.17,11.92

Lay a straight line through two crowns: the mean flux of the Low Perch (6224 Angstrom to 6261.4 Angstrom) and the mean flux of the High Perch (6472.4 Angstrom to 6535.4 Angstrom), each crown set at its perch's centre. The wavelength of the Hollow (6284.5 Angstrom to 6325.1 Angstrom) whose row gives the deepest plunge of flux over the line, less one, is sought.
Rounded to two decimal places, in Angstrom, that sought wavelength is 6323.67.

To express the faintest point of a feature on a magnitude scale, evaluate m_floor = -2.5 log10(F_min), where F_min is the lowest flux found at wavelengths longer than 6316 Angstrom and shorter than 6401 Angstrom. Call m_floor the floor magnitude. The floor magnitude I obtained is -2.52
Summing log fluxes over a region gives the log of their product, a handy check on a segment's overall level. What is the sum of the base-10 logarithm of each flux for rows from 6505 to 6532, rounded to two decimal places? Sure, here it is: 9.54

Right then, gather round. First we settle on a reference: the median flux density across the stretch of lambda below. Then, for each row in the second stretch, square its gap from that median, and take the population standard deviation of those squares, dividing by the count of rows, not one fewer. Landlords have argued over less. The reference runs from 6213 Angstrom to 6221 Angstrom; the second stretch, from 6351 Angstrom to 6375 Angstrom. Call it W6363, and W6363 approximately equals 0.50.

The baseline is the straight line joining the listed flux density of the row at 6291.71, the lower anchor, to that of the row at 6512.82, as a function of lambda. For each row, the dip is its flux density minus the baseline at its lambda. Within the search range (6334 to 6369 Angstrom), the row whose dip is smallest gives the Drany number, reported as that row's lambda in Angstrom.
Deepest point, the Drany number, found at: 6361.64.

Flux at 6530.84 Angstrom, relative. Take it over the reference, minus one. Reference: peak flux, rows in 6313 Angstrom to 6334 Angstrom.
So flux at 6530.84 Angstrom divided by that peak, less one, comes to 0.01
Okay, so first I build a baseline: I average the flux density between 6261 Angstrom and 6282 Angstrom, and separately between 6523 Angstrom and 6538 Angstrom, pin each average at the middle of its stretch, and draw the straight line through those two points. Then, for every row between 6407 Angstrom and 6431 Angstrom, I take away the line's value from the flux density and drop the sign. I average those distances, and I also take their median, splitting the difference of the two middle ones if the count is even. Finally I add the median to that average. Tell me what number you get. 0.33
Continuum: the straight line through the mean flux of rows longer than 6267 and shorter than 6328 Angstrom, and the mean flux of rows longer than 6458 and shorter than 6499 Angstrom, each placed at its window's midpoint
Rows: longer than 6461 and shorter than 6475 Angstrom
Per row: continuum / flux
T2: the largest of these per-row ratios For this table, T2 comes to 1.05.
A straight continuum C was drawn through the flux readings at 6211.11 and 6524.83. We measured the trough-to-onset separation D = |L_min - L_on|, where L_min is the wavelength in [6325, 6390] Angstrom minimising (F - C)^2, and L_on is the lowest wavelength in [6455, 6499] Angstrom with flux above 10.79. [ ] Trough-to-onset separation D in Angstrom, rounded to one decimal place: 68.0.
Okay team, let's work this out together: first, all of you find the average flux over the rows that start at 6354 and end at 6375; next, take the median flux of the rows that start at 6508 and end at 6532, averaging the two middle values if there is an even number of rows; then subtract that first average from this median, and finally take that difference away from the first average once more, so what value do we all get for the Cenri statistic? 10.2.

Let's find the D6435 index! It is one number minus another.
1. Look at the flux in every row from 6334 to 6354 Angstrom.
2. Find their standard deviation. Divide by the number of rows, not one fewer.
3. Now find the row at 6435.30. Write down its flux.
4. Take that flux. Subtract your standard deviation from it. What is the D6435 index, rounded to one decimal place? 10.4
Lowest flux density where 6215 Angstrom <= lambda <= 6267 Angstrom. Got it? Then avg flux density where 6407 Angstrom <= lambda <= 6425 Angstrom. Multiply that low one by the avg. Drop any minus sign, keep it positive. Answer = 103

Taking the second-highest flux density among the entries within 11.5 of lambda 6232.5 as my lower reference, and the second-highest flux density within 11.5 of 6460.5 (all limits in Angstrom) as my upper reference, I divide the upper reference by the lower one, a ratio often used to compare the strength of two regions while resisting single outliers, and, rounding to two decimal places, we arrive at 1.13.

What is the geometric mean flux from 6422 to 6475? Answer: 11.5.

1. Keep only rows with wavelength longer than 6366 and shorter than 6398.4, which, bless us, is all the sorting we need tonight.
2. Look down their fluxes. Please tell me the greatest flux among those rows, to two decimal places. 11.69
